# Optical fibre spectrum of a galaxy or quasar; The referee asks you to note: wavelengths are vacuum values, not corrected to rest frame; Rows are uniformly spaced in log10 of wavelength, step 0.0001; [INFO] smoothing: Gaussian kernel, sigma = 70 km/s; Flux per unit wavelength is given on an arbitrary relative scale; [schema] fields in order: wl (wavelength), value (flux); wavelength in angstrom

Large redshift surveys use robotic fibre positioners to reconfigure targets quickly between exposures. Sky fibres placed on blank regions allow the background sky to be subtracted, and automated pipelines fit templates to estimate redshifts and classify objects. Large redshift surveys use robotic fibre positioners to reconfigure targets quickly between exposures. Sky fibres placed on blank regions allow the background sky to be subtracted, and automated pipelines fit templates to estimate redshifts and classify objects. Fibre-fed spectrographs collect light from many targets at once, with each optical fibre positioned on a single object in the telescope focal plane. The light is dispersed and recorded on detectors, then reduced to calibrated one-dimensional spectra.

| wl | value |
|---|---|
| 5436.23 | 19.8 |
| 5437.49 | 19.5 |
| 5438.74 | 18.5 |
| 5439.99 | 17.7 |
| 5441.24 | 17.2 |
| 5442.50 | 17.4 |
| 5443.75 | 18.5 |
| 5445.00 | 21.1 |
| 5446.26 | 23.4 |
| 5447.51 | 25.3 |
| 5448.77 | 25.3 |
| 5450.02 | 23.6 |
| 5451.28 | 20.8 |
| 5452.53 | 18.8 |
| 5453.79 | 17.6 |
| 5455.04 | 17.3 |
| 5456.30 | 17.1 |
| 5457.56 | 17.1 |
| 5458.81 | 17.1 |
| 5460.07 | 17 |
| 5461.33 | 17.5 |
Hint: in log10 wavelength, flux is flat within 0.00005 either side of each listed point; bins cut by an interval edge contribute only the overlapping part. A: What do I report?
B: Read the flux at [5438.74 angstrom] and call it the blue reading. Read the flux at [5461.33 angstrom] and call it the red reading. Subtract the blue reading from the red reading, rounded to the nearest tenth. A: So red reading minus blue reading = -1.0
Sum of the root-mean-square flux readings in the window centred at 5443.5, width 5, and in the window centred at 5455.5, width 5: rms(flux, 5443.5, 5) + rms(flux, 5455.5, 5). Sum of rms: 35.9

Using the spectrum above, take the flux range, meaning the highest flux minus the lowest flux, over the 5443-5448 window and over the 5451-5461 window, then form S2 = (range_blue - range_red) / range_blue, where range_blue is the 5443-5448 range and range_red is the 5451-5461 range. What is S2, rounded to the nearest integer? 0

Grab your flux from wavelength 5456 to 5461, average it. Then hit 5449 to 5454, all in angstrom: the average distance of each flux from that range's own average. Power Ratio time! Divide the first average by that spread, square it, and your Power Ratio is 73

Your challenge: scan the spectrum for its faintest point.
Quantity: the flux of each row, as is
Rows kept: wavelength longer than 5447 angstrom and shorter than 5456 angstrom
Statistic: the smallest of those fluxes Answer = 17.3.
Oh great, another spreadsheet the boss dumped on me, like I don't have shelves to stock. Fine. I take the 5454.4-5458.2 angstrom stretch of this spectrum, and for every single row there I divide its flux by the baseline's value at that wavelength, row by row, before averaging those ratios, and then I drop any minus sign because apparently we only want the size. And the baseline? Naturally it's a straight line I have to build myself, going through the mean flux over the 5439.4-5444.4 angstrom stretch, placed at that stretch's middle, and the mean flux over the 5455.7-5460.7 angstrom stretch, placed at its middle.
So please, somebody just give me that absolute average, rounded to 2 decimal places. 1.00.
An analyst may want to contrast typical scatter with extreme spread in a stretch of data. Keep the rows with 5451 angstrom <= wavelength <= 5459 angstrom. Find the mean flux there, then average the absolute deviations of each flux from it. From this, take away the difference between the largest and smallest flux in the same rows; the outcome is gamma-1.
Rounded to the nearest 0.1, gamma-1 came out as -2.7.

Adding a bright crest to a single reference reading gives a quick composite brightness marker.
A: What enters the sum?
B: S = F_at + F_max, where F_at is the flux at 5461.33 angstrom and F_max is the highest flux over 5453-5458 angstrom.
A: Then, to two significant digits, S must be 35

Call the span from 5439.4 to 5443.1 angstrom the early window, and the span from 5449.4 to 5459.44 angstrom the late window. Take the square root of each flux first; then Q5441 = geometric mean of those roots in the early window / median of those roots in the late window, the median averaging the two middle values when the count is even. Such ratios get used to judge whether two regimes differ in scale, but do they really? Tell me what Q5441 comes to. 1.00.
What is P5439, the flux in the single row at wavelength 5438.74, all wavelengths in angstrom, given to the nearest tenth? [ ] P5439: 18.5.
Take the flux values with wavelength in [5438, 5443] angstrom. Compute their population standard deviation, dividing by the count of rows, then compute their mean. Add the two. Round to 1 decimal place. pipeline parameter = 18.2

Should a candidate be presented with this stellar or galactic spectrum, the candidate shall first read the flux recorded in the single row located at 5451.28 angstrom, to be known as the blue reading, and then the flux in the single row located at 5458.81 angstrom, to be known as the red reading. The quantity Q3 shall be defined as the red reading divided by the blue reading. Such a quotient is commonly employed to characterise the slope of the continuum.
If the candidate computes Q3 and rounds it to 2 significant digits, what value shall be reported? 0.82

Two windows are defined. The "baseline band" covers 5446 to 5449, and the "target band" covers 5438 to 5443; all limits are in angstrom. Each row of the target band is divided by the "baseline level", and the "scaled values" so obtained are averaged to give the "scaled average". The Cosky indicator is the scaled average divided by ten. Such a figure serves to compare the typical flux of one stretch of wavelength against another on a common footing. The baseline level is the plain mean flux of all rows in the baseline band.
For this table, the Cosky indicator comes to 0.072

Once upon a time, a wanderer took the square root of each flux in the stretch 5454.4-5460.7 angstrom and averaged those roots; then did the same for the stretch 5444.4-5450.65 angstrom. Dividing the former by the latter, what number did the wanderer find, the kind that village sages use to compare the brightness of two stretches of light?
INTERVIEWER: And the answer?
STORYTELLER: 0.85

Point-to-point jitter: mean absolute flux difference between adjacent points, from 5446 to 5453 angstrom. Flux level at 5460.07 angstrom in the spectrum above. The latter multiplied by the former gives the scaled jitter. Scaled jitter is 28.6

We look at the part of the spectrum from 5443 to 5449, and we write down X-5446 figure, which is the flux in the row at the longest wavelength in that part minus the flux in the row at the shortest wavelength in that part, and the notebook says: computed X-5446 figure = 6.8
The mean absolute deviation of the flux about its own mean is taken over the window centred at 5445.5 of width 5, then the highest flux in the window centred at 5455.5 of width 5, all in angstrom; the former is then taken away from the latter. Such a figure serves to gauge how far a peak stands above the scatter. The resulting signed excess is 15.3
